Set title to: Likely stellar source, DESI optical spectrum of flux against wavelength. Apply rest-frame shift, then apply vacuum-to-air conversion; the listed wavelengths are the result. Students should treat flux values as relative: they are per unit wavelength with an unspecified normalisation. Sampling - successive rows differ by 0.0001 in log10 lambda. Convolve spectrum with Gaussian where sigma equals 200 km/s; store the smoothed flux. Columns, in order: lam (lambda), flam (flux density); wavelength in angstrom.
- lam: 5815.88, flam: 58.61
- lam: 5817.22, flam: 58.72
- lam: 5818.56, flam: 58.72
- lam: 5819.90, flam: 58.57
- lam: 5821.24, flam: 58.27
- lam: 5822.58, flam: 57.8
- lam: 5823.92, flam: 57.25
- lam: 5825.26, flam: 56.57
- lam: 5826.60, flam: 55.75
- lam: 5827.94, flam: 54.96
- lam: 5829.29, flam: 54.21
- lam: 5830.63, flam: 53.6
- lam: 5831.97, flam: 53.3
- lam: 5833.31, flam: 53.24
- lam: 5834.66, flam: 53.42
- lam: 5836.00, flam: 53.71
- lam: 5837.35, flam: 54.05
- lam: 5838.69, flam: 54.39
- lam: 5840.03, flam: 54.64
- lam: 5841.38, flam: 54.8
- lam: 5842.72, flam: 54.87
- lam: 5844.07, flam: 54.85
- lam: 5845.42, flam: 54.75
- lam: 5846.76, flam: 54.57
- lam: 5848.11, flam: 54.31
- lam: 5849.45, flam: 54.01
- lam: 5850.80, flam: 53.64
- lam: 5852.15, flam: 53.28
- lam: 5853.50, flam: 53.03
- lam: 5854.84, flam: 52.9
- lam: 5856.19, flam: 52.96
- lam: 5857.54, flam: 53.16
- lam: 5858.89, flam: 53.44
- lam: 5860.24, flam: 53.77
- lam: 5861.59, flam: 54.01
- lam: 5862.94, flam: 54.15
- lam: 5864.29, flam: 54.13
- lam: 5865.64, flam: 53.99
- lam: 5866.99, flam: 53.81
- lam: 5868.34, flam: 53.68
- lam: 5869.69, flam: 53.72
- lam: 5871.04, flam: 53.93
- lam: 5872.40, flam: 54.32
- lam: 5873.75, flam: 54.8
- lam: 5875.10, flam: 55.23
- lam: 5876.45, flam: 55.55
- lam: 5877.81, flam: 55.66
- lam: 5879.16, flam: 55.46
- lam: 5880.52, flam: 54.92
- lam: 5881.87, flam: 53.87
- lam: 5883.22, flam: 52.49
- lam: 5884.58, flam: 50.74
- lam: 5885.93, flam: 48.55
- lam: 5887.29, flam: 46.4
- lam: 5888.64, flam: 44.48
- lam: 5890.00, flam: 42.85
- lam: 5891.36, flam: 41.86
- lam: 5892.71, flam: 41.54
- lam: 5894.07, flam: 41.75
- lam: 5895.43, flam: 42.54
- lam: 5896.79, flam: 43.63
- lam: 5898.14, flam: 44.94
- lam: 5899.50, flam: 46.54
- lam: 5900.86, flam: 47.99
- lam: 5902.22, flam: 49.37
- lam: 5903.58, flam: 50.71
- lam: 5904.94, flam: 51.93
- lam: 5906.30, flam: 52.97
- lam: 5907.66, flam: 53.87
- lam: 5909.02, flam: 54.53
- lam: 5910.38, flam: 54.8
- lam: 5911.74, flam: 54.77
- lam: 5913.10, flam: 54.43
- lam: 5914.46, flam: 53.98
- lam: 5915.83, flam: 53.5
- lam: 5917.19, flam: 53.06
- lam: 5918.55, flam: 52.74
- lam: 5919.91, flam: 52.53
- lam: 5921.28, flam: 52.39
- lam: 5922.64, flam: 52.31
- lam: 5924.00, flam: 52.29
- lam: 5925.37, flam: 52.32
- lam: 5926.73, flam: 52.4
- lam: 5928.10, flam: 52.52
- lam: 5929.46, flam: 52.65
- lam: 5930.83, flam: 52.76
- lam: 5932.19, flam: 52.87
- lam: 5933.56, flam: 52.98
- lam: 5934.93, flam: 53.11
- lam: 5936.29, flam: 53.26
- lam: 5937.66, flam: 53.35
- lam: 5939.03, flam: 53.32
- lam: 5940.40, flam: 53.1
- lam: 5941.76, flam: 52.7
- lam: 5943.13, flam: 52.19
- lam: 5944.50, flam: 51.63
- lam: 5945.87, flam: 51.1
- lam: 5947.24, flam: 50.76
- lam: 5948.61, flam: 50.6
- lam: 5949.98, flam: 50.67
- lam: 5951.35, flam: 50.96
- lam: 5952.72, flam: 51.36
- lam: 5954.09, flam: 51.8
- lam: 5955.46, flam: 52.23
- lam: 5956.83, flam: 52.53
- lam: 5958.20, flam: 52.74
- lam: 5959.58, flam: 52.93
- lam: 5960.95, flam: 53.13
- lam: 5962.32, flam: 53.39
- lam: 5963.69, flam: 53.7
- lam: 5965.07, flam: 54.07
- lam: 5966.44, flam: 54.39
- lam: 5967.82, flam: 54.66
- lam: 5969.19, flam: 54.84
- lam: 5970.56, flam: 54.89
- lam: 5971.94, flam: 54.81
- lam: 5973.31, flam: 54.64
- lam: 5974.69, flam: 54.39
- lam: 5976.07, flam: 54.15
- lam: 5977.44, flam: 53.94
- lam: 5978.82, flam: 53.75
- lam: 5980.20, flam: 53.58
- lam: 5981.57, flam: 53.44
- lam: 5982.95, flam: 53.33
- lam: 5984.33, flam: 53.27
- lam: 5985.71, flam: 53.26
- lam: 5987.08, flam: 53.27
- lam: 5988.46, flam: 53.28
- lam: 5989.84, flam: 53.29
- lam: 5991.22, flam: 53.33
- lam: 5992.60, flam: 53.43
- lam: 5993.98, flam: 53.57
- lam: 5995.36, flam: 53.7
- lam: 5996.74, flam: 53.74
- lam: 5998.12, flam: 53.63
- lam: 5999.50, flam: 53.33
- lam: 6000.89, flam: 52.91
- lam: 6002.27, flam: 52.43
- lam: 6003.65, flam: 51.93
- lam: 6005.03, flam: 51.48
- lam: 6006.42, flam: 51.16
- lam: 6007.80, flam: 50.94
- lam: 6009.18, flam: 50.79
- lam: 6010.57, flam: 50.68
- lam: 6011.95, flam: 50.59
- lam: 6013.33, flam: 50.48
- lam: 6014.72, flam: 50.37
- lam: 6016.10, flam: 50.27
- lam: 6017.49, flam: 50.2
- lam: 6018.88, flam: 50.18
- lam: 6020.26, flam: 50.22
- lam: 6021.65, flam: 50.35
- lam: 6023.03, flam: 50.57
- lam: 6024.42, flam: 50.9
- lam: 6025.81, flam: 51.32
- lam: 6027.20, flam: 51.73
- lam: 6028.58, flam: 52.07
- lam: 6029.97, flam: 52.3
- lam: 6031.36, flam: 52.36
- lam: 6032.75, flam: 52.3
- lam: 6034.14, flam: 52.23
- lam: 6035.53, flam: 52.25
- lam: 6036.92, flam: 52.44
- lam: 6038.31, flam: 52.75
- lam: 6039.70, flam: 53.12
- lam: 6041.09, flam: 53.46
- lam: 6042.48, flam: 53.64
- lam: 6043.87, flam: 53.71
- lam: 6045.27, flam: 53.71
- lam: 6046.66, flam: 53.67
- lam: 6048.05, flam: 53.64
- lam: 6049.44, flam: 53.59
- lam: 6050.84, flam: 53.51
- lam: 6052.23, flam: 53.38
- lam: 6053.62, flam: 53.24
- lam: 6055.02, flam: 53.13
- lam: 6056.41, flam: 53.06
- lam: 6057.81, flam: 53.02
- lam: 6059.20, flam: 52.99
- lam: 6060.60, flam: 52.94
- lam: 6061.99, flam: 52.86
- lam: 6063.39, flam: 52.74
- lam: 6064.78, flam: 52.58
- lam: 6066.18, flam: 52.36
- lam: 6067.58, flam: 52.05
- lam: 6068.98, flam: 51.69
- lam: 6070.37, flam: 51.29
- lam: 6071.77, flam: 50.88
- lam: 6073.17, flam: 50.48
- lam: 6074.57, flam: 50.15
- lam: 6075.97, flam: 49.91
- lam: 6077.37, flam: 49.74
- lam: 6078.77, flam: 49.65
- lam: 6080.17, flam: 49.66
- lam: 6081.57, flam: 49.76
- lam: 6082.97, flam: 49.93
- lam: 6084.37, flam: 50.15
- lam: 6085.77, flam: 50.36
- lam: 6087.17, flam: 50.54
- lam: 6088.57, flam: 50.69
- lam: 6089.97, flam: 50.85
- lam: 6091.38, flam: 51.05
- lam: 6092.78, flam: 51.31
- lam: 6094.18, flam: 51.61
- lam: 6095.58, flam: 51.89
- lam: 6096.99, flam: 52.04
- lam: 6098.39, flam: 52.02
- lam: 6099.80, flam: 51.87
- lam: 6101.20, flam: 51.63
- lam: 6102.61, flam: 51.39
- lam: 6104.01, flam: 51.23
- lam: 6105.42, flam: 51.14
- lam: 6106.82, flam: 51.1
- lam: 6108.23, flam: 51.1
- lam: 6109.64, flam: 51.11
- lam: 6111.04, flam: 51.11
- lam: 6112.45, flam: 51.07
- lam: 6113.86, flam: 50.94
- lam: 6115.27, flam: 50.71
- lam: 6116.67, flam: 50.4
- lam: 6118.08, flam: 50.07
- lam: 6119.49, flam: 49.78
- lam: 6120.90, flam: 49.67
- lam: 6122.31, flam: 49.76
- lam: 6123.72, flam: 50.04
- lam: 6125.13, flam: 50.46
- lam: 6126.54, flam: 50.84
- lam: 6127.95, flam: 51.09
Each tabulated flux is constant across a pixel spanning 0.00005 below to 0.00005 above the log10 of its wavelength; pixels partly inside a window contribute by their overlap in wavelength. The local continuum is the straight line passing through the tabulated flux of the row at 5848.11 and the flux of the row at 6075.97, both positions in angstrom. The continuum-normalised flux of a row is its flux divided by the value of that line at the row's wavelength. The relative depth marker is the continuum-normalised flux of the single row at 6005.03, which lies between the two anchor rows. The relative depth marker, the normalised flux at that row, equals 1.00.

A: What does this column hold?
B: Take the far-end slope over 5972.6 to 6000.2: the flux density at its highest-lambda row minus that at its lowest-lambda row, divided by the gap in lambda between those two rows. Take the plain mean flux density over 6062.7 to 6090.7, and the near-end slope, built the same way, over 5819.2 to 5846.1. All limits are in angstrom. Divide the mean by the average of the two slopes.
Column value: -508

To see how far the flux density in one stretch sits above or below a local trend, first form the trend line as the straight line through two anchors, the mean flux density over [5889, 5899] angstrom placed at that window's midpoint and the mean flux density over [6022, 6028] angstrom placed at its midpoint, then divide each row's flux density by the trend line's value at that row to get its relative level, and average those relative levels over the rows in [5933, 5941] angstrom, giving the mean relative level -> 1.17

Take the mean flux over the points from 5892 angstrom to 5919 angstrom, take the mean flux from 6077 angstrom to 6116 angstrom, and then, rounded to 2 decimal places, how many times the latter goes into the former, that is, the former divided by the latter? 0.98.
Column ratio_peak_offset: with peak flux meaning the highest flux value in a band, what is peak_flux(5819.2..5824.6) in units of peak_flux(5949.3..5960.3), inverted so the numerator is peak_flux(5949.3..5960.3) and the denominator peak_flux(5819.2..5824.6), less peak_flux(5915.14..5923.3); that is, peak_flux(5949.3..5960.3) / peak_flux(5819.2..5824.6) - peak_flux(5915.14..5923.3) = -52.6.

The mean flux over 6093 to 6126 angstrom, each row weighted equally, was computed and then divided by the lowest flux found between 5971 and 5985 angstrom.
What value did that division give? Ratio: 0.96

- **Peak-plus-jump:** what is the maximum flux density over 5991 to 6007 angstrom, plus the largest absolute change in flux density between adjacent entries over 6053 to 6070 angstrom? 54.1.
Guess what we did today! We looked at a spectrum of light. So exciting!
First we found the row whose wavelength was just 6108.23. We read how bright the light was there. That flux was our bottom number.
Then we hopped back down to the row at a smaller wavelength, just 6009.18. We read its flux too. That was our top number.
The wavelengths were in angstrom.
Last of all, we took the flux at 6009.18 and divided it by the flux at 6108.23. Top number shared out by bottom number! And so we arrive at 0.99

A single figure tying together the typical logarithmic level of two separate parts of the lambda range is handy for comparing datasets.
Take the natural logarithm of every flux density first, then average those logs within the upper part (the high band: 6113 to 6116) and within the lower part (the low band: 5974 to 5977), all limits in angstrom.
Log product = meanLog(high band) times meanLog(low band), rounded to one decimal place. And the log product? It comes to 15.7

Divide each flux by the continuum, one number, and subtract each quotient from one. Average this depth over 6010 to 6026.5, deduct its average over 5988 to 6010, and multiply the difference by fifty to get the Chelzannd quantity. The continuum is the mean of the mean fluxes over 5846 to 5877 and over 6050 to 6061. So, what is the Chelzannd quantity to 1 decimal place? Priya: 2.0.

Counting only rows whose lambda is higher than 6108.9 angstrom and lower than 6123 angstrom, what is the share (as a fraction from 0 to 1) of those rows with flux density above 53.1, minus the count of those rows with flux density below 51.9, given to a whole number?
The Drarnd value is -10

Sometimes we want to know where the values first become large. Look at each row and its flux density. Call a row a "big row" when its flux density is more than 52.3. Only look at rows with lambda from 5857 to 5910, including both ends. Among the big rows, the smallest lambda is 5857.54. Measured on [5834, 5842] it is 5834.66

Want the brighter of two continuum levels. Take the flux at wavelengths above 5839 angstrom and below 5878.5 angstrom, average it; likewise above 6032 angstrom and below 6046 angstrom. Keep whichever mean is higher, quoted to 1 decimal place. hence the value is 54.1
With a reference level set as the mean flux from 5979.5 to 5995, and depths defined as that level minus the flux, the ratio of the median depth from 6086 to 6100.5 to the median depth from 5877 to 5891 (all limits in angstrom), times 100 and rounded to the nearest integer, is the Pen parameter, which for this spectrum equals 109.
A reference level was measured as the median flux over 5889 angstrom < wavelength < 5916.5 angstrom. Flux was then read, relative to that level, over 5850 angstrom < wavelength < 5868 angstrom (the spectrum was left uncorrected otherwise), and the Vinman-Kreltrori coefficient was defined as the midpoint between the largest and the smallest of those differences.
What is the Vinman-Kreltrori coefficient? 3.5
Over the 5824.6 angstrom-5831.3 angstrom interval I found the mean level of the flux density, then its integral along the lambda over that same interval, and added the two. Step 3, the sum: 424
